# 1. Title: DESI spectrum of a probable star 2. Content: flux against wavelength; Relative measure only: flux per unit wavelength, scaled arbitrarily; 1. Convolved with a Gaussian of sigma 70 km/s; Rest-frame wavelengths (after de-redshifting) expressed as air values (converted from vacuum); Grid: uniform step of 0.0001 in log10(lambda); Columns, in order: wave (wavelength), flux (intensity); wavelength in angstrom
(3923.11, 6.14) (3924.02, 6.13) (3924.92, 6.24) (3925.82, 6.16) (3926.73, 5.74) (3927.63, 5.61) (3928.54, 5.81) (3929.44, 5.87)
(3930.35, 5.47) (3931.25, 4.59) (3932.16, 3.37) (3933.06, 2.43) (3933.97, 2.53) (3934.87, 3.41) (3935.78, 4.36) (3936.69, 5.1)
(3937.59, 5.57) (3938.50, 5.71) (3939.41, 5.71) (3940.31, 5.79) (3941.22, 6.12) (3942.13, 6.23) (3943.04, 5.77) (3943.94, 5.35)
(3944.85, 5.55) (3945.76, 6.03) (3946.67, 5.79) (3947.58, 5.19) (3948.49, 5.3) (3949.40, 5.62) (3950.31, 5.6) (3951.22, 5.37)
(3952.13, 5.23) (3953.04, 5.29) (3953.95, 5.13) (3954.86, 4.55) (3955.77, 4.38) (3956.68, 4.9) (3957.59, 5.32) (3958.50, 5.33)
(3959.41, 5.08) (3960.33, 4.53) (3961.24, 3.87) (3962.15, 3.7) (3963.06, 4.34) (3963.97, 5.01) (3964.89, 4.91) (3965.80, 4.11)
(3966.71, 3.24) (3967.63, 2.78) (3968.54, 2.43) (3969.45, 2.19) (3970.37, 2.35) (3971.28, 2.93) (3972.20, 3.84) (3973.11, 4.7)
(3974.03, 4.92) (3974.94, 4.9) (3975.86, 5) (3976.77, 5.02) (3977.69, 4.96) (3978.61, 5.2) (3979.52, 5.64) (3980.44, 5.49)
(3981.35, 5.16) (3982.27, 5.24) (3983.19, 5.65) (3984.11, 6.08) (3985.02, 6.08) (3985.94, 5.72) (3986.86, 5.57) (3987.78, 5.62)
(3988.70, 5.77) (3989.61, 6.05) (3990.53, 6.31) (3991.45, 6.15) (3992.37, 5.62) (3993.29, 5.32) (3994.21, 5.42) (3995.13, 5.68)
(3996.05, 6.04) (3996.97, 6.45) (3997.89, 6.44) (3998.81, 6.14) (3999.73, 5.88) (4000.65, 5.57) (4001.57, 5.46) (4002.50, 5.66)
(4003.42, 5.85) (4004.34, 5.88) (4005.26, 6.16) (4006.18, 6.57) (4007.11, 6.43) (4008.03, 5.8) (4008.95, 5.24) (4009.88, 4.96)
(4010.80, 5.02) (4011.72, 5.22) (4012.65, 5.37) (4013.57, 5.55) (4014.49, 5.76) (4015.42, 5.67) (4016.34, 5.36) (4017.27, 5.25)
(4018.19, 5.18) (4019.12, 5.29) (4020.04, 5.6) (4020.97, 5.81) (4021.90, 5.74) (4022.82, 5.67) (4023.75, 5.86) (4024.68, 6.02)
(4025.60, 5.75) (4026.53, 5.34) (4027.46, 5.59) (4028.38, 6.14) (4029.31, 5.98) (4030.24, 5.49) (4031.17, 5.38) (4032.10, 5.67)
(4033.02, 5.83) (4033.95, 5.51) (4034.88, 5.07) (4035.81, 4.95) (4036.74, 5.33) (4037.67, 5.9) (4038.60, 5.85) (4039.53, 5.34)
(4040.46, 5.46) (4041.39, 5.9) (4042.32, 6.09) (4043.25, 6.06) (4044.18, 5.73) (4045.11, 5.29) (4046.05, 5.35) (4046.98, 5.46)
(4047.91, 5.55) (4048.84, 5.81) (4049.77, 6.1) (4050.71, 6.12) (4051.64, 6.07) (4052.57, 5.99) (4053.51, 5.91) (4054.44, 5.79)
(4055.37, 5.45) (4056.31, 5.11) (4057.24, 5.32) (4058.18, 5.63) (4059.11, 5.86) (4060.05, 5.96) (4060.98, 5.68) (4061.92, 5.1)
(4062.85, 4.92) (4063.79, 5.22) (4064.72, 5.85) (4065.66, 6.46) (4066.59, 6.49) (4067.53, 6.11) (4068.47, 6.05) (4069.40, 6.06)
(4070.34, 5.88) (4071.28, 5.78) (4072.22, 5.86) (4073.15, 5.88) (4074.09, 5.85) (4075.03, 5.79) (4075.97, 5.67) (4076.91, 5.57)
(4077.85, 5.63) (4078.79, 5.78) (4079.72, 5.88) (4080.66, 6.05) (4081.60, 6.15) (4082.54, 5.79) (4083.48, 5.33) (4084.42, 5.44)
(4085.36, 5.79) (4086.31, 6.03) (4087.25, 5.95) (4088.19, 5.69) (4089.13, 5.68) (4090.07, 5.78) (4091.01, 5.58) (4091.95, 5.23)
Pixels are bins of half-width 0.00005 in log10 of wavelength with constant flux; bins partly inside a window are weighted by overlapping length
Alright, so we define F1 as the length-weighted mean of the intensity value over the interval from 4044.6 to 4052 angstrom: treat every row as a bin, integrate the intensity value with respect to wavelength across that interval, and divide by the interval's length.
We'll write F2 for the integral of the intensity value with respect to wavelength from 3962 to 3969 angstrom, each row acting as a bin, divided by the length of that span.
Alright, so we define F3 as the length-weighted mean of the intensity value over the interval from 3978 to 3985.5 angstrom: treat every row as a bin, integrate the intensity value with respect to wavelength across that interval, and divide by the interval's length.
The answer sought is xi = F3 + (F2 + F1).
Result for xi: 15.1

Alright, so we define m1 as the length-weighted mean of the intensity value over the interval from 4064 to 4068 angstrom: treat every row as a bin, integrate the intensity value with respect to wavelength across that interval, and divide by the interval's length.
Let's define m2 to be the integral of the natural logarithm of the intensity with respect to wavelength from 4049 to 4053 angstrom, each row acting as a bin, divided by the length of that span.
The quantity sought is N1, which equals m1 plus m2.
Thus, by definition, 8.0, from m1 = 6.2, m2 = 1.80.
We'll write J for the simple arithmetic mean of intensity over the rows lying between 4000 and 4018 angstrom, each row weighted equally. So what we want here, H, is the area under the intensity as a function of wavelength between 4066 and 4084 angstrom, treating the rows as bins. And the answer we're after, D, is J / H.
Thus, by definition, 0.053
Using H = 106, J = 5.6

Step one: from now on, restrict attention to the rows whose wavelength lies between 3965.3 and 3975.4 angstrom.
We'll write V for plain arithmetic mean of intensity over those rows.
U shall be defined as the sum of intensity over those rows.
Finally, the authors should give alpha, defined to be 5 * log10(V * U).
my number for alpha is 10.6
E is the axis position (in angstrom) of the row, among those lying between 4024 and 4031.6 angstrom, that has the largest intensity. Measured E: 4028.38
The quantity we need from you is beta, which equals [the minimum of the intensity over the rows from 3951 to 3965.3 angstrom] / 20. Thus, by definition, 0.185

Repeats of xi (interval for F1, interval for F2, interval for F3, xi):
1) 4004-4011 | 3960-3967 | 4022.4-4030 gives 15.8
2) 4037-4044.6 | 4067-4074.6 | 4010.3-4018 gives 17.1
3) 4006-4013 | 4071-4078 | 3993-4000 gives 17.2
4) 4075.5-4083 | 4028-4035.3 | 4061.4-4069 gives 17.2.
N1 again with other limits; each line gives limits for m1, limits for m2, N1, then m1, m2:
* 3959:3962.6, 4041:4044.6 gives 6.1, 4.3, 1.78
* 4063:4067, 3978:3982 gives 7.6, 5.9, 1.68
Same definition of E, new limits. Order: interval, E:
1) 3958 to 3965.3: 3958.50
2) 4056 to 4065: 4060.05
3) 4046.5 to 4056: 4050.71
